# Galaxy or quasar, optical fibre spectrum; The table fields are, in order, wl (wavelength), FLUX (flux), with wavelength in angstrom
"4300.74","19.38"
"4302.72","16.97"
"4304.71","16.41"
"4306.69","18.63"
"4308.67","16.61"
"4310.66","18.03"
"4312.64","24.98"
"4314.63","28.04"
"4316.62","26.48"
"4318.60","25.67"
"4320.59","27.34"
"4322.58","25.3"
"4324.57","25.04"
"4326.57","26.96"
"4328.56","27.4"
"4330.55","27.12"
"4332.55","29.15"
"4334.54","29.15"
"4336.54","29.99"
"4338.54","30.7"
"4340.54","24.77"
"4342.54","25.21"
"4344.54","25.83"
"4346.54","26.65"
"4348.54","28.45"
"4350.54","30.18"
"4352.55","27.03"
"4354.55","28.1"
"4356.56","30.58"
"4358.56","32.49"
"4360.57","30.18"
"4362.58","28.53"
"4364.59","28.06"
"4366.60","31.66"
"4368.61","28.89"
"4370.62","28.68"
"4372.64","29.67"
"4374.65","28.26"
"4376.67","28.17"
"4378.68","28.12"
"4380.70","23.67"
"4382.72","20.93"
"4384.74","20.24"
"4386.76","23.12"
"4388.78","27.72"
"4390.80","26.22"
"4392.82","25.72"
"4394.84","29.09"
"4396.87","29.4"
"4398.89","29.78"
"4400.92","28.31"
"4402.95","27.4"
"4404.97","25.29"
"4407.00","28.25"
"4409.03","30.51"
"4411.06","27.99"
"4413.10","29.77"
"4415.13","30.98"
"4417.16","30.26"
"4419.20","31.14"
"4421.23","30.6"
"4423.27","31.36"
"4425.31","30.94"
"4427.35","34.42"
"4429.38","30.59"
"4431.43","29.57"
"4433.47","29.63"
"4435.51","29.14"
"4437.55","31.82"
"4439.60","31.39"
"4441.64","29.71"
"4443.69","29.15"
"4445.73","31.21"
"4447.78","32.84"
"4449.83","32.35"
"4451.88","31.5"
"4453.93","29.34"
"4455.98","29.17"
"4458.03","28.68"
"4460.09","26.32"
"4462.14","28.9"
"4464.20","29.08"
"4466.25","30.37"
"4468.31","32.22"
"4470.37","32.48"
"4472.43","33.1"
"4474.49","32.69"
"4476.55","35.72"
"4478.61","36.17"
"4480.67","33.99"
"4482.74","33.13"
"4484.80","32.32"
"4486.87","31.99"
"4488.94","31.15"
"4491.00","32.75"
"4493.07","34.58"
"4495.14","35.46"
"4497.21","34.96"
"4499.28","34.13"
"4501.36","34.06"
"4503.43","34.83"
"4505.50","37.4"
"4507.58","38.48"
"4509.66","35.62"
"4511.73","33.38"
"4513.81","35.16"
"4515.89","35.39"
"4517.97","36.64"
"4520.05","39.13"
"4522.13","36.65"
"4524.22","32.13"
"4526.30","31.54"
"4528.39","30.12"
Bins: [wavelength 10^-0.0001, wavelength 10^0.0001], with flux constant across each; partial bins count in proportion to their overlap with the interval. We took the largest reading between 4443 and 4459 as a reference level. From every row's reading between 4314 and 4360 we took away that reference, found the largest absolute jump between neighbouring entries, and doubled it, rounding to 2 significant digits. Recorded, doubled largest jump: 12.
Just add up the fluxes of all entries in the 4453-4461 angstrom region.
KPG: 114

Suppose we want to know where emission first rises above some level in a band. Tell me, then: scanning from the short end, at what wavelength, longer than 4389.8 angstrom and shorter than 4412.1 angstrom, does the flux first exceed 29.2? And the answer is 4396.87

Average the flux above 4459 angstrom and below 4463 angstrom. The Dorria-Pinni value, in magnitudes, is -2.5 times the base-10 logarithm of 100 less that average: -4.65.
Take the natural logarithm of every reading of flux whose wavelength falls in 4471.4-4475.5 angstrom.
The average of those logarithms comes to 3.493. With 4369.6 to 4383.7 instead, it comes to 3.281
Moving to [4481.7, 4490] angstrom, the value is 3.470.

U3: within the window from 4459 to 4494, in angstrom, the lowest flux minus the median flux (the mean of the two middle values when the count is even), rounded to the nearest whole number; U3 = -6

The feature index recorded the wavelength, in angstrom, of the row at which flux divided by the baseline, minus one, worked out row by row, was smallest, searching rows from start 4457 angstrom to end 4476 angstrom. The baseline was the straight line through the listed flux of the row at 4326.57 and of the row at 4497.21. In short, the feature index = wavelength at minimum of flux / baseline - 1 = 4460.09 angstrom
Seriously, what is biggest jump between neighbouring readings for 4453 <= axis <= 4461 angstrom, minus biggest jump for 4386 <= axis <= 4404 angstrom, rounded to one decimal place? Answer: -2.2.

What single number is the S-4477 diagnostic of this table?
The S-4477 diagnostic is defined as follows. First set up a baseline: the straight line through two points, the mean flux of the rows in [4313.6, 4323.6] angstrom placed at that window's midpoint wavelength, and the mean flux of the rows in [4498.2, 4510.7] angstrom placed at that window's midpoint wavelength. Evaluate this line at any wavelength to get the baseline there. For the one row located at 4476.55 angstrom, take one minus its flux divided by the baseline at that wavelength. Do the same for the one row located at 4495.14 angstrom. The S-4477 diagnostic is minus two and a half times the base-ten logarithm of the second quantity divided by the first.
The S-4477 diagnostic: 2.3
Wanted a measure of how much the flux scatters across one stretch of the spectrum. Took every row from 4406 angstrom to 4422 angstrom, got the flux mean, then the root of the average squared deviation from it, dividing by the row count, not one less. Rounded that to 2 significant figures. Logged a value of 1.1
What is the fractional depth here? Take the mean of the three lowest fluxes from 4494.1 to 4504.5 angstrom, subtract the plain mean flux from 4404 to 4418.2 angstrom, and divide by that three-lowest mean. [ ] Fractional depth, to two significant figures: 0.16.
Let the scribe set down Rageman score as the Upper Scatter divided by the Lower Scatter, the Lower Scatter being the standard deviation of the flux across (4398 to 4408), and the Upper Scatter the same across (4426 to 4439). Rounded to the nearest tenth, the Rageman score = 1.2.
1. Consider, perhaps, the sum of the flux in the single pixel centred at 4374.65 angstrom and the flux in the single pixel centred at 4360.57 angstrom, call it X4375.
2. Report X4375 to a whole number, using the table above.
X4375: 58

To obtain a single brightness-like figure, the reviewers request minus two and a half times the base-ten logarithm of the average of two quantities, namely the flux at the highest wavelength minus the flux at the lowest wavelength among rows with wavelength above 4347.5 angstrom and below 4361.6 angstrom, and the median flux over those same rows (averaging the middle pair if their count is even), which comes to -3.01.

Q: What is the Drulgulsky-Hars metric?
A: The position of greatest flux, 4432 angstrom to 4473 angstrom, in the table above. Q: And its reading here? 4472.43 angstrom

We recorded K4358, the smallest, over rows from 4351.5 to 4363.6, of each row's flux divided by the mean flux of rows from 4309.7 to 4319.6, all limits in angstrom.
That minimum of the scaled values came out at 1.10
